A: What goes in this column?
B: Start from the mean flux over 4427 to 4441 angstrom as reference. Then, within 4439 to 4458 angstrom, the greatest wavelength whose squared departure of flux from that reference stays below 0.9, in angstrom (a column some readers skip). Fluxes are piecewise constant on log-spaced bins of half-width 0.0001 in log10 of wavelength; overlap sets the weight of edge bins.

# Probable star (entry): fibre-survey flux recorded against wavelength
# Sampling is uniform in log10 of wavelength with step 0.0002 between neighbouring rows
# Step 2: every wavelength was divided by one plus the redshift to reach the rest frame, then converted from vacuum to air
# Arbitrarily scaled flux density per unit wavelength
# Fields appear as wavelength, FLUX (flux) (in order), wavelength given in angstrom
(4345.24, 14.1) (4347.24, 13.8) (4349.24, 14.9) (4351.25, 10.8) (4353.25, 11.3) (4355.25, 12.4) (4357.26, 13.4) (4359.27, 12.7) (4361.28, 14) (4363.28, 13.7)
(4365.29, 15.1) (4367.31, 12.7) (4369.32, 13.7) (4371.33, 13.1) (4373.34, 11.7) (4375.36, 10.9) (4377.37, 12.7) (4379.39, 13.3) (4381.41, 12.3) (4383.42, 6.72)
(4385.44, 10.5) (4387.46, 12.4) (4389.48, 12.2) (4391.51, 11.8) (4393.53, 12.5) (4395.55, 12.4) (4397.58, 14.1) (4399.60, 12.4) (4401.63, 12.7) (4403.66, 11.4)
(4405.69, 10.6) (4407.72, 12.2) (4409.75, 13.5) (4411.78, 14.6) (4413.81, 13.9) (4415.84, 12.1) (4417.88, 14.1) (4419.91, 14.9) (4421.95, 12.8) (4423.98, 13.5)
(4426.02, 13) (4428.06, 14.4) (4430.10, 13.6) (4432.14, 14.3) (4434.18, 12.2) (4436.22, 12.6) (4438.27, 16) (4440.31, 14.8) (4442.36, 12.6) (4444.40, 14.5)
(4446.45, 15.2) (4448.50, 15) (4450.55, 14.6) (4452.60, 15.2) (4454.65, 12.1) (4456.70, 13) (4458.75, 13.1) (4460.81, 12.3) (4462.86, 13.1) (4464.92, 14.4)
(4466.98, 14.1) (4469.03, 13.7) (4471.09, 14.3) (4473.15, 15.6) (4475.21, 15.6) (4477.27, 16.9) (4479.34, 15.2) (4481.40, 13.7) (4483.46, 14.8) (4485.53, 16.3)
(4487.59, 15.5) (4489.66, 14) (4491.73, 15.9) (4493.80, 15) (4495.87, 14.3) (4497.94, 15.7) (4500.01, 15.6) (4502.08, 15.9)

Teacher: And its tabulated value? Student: 4450.55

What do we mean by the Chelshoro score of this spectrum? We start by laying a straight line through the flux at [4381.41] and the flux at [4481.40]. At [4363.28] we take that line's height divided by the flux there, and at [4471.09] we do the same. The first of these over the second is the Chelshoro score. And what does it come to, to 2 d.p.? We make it 0.93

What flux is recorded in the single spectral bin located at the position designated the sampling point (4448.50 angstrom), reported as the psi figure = 15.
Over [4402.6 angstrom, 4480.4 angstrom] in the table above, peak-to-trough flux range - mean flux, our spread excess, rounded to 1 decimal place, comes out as -7.5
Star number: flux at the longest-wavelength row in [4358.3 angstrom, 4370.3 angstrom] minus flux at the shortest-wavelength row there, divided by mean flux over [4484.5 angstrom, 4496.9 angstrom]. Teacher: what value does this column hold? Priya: 0.066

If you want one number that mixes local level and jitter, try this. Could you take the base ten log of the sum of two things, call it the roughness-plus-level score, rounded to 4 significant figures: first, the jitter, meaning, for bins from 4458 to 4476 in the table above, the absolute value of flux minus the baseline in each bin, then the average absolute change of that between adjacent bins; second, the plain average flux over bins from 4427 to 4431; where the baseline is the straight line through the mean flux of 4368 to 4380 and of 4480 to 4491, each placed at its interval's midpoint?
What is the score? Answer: 1.165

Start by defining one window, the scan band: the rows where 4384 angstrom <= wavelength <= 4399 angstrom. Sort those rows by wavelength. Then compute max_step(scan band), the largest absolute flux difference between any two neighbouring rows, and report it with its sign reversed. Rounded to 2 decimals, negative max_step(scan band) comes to -1.90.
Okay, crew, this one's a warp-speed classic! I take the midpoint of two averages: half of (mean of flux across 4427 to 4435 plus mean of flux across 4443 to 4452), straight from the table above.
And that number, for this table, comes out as 14.2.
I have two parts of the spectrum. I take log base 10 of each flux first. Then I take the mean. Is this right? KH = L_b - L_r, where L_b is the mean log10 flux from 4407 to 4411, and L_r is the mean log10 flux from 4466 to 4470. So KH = -0.03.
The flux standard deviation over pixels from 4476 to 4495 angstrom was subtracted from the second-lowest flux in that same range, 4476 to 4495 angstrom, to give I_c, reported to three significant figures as 13.0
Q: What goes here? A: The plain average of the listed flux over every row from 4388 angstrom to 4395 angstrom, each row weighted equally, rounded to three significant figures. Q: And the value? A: 12.2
